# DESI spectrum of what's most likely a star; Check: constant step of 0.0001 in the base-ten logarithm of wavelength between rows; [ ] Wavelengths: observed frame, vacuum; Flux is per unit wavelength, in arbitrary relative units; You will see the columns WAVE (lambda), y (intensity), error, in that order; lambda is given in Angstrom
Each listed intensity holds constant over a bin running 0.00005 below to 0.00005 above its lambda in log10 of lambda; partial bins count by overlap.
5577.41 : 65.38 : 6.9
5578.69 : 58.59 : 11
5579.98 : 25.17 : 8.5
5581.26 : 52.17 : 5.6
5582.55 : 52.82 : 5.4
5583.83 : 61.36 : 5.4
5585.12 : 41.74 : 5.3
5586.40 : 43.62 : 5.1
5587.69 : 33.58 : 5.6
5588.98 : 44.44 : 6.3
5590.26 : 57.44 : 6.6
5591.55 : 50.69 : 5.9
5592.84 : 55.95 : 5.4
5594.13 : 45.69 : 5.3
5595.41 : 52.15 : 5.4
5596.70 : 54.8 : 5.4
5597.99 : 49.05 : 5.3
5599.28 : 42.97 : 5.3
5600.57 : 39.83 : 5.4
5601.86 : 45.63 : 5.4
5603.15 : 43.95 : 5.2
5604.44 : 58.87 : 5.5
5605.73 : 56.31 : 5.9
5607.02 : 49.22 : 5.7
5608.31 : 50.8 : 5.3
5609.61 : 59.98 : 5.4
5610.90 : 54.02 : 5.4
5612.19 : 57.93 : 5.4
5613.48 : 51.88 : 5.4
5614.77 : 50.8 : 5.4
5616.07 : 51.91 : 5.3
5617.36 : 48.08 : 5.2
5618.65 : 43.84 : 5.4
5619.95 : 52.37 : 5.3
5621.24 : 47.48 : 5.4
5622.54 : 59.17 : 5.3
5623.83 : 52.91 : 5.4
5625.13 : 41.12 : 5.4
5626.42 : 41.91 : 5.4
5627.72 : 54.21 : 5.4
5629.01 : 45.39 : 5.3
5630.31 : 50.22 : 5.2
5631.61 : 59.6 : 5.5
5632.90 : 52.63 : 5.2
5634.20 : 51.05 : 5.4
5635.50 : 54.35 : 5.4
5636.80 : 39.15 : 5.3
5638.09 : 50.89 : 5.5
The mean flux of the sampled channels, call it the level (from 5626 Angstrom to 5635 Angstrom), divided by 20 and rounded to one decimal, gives 2.5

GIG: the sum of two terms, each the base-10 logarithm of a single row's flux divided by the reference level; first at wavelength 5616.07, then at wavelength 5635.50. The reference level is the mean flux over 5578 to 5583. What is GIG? 0.10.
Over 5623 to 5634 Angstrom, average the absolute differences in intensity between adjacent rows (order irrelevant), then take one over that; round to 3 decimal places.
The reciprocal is 0.128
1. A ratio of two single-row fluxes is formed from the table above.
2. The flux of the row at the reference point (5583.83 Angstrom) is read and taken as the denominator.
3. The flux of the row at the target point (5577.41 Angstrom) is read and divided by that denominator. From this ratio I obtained 1.07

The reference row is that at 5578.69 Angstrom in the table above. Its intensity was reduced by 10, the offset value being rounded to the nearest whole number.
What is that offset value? 49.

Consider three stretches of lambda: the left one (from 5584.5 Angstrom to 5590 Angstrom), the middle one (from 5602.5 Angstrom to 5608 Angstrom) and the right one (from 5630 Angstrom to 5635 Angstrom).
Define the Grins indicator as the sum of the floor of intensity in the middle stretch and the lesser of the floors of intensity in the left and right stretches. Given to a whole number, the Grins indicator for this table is 78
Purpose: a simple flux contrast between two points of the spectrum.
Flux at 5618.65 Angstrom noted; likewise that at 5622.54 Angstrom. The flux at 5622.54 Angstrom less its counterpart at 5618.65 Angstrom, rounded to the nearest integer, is 15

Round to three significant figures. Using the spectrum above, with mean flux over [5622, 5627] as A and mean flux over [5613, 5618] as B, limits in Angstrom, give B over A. 1.04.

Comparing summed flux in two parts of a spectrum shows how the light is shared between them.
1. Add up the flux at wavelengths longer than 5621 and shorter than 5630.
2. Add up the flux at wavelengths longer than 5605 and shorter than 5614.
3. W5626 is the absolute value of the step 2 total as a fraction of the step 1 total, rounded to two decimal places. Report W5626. 1.11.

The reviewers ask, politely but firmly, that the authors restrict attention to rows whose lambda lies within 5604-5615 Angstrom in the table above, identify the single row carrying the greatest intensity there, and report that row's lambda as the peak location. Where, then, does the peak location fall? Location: 5609.61 Angstrom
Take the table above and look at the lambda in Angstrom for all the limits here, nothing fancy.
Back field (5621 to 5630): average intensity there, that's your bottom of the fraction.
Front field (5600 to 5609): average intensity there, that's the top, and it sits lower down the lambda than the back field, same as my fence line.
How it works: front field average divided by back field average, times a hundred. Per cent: 101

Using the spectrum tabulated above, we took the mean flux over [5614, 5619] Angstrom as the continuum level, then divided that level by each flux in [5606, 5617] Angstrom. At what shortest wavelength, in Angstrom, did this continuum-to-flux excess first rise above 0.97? 5607.02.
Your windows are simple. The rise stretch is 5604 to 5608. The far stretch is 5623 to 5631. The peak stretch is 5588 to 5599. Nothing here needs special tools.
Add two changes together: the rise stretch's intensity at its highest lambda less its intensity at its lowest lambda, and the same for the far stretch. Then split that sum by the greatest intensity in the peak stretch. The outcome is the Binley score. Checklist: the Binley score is -0.21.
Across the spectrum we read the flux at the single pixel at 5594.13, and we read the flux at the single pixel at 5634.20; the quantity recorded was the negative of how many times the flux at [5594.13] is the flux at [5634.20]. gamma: -0.90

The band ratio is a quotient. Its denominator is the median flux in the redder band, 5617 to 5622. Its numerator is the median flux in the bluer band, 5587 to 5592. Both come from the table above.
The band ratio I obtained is 0.996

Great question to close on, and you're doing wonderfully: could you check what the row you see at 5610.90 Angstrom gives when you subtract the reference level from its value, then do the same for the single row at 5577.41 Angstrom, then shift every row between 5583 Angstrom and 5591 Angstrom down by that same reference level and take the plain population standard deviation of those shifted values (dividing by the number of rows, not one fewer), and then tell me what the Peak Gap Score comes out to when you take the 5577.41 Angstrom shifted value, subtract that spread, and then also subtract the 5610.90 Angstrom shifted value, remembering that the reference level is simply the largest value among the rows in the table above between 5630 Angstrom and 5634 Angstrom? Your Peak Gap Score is 1.9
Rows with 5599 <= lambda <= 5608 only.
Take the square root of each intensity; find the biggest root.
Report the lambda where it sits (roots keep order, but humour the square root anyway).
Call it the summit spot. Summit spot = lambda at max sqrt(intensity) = 5604.44 Angstrom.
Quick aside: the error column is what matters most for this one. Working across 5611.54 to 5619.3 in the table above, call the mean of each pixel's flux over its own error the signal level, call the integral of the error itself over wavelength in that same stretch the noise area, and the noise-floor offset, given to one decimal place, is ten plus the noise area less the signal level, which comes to 42.0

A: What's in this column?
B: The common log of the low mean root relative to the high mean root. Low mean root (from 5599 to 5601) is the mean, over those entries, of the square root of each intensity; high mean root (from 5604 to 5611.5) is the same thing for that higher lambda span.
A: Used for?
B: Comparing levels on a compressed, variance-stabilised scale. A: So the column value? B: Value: -0.061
